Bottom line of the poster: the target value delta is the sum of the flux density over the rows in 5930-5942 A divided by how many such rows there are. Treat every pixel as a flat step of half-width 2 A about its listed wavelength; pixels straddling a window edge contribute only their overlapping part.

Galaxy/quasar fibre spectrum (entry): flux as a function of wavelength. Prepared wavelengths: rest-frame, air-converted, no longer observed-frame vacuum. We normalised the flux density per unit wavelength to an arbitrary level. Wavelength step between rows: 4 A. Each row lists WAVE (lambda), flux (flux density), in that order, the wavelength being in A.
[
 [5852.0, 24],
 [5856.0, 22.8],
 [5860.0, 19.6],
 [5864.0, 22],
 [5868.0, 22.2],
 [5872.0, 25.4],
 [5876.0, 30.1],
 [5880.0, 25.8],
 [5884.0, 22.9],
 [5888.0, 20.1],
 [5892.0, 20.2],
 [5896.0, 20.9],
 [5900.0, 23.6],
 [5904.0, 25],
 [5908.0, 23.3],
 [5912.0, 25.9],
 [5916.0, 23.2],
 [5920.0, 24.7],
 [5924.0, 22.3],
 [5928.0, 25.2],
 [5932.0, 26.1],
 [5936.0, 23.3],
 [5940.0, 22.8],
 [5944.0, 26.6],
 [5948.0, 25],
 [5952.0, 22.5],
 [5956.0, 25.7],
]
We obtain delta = 24.1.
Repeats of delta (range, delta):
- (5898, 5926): 24.0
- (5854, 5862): 21.2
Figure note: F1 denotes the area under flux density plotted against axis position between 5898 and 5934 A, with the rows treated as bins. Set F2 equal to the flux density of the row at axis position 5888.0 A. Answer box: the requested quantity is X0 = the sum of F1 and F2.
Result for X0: 897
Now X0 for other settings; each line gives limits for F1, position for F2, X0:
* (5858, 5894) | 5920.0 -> 858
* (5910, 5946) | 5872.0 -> 906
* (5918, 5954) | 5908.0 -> 897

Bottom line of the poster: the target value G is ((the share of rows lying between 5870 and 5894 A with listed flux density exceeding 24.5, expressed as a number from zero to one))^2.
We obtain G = 0.25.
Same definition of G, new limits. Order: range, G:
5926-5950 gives 0.44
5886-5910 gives 0.03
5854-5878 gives 0.11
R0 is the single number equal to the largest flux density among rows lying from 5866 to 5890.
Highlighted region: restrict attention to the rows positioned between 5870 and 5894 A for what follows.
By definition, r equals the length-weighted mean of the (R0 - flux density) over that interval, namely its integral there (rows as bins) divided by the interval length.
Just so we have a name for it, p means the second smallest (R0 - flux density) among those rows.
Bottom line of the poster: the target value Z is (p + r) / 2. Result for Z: 5.2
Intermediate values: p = 4.3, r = 6.0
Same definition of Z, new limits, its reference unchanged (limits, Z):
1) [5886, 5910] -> 7.2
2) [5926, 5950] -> 4.6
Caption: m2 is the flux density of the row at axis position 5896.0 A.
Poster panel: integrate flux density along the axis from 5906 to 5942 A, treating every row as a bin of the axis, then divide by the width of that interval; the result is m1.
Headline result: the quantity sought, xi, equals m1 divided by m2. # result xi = 1.15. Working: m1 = 24.1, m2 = 20.9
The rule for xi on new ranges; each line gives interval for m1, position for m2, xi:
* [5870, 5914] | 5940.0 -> 1.05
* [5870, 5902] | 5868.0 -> 1.06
